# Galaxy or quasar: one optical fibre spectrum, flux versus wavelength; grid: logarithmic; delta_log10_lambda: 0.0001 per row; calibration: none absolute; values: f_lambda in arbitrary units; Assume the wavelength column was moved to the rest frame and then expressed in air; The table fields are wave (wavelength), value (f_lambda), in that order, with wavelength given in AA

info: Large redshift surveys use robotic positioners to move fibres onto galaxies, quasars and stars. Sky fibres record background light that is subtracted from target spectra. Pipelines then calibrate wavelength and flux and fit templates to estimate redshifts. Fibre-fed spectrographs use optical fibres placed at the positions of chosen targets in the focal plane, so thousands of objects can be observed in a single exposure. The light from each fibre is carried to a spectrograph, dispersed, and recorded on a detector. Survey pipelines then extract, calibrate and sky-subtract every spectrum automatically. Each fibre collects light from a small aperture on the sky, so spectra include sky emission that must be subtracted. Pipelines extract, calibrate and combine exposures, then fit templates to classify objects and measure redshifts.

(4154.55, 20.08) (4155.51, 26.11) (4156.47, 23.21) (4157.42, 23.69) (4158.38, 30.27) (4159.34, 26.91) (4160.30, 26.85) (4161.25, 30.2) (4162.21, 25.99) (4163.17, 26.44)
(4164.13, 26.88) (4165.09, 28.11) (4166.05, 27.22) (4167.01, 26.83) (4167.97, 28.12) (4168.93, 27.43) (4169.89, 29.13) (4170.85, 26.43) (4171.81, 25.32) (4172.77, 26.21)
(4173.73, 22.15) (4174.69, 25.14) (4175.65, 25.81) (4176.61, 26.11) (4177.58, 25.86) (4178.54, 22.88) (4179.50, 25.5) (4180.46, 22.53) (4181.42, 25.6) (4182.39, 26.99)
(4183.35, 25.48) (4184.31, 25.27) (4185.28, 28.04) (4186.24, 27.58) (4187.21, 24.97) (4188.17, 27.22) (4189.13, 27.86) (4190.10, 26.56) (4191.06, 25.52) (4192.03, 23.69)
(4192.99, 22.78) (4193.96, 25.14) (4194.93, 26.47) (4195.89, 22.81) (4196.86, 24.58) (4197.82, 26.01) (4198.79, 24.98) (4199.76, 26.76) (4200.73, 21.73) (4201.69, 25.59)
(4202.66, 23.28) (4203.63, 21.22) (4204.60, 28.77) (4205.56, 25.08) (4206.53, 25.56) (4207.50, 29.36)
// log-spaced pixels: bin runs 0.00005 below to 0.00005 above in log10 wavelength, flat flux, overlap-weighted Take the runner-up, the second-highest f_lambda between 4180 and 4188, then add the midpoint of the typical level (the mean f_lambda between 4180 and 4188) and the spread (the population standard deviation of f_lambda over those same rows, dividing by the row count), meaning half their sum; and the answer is 41.3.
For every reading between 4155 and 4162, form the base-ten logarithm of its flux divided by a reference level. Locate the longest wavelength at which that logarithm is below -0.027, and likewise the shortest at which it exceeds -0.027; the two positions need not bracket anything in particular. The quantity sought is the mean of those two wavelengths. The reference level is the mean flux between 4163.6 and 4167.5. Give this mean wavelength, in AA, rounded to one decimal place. 4156.5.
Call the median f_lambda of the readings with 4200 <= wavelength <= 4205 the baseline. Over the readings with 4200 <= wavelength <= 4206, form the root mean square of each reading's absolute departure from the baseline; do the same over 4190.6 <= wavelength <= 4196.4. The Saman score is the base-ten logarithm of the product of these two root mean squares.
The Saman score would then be 0.69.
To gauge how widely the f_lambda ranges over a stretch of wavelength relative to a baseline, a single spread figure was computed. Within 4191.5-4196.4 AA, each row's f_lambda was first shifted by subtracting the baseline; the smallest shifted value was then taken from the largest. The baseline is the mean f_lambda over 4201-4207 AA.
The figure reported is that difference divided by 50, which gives 0.074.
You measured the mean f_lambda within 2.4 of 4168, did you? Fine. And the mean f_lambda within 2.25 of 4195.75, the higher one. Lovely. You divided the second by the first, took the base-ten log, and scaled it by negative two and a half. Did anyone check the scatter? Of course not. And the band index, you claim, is 0.11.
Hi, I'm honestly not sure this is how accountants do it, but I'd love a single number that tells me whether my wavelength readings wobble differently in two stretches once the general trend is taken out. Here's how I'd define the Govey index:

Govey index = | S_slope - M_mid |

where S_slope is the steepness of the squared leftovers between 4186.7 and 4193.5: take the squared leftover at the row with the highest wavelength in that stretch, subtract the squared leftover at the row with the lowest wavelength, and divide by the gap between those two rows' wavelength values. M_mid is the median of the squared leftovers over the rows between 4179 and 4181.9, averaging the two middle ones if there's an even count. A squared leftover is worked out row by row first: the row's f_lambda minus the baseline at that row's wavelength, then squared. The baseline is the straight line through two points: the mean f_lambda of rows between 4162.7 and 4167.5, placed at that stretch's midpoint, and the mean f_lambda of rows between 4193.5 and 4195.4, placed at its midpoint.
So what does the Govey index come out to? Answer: 0.5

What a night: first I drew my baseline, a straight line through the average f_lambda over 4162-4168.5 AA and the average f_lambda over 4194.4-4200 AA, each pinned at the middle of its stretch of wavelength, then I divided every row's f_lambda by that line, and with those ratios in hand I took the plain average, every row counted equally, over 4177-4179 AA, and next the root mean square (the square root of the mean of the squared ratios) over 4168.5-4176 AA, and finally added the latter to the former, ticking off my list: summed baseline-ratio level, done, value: 1.900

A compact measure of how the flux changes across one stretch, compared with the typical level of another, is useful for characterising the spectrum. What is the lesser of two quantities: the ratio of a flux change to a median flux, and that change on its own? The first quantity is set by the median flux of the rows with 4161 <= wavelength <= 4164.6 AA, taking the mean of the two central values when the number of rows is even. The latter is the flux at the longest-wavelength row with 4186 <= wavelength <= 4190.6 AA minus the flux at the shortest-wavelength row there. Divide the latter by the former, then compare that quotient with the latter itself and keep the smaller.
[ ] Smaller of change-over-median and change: -1.0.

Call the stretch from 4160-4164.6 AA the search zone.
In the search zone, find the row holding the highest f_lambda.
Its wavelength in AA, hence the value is 4161.25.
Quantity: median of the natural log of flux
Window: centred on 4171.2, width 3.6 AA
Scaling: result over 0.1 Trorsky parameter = 32.7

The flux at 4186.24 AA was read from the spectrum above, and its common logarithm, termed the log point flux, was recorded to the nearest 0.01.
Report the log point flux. 1.44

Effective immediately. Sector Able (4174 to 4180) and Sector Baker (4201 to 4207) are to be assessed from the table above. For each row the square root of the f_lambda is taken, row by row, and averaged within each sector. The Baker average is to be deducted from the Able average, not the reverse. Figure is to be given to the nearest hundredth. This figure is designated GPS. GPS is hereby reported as 0.03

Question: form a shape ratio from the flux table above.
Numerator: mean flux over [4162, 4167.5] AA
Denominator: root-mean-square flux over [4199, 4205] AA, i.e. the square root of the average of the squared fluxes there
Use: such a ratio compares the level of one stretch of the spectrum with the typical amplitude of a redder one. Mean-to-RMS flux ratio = 1.09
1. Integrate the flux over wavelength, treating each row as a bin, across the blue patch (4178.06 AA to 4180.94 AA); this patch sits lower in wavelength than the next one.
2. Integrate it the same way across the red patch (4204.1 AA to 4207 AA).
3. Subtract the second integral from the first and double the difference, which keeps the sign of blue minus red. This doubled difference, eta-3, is -17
